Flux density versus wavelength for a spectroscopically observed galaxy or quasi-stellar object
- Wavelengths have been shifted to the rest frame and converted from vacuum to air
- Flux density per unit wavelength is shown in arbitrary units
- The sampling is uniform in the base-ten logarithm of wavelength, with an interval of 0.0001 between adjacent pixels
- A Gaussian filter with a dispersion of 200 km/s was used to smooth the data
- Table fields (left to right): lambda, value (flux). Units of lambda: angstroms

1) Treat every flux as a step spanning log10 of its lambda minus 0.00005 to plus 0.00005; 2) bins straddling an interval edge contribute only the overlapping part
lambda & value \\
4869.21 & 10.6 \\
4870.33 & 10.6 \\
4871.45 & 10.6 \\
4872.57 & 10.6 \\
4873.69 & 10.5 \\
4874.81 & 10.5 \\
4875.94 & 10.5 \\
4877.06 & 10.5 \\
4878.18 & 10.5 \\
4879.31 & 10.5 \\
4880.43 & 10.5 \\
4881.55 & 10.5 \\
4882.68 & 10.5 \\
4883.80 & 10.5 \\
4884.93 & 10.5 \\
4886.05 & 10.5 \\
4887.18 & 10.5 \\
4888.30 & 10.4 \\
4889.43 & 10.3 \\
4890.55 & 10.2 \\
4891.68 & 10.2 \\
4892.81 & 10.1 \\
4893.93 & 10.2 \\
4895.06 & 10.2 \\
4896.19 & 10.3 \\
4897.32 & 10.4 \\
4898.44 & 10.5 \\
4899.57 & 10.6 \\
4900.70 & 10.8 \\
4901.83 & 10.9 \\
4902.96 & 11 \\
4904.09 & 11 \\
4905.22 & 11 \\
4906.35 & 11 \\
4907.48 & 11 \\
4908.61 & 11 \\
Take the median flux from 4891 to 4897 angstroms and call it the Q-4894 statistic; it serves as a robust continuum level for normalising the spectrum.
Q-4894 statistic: 10.2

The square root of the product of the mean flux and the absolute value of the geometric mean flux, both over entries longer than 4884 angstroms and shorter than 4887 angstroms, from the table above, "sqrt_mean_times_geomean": 10.5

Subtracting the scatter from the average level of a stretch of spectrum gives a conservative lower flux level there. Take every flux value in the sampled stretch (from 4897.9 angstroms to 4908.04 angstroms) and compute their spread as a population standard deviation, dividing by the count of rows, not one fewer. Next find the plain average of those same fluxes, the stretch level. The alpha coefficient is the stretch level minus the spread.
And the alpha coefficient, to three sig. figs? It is 10.7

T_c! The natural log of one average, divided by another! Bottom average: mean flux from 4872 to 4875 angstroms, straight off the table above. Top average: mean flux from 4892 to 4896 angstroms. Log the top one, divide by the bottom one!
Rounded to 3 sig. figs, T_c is 0.220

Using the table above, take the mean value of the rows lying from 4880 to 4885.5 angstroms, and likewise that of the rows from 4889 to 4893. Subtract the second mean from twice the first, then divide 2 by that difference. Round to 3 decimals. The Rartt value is 0.185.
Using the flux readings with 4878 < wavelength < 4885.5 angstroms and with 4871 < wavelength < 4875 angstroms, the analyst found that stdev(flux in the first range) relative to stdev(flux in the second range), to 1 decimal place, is 0.0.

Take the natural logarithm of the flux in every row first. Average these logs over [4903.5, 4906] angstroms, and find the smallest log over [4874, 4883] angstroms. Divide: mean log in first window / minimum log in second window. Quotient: 1.02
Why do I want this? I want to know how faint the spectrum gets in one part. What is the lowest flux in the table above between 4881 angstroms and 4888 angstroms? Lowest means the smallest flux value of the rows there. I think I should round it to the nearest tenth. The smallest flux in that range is 10.5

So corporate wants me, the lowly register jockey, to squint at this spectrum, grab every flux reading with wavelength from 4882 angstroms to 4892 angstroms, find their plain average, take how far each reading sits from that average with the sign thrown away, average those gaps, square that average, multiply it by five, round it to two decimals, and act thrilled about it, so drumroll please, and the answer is 0.06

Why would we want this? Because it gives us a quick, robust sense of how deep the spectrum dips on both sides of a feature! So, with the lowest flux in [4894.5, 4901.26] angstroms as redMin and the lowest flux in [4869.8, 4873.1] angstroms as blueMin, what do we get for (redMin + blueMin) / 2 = 10.4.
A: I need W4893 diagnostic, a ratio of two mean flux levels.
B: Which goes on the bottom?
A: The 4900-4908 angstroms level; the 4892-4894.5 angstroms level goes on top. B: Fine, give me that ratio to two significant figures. 0.93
